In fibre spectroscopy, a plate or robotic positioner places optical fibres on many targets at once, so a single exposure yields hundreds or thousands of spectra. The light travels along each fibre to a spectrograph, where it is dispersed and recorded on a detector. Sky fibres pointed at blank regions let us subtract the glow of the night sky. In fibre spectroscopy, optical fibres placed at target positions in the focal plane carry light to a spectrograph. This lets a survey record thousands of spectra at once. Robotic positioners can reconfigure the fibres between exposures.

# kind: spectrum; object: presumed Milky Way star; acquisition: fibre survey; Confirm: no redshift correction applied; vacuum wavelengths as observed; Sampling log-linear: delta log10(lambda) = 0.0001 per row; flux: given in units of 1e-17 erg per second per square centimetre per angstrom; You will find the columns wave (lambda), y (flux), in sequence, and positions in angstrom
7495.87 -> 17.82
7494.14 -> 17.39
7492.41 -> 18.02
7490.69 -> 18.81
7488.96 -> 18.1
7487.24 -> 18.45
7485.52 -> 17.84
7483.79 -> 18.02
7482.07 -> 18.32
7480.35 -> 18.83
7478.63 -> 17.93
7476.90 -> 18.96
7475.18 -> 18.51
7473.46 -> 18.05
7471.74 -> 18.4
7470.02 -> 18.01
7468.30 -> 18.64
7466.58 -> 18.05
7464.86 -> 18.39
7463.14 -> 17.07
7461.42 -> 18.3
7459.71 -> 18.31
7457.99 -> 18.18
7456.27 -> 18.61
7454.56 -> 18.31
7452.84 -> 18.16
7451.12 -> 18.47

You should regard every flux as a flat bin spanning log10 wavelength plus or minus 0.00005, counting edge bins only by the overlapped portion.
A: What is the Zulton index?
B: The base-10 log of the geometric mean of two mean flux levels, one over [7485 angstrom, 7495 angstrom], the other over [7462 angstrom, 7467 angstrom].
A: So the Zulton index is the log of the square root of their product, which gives 1.255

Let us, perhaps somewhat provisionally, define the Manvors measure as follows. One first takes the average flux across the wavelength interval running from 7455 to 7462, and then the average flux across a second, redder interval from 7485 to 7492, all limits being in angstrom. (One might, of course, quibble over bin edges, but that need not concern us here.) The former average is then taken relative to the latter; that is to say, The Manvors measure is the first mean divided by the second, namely 1.00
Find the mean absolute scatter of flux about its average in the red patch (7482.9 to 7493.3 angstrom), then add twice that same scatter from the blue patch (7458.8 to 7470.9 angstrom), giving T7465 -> 1.0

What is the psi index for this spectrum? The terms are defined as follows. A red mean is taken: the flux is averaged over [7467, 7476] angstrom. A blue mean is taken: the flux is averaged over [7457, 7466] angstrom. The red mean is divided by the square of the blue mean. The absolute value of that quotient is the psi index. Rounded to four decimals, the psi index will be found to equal 0.0562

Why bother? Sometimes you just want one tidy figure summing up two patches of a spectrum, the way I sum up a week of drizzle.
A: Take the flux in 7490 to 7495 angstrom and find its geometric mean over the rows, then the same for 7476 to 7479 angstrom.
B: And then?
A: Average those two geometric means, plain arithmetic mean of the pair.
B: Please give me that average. 18.3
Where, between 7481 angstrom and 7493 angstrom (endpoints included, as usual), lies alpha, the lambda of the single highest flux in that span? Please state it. 7490.69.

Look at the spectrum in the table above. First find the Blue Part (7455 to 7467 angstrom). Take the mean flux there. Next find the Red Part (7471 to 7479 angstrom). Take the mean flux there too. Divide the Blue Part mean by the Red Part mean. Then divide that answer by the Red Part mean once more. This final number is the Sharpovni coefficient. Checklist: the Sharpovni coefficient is 0.0537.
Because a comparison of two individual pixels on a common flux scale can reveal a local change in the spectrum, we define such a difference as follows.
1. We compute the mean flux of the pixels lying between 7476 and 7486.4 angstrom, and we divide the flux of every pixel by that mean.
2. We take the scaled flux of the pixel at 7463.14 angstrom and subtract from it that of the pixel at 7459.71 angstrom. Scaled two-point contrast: -0.07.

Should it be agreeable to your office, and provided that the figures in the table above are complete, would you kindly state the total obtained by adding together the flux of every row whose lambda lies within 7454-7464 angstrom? 109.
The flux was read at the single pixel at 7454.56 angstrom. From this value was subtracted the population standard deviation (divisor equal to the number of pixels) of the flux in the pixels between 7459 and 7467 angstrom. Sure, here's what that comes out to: 17.8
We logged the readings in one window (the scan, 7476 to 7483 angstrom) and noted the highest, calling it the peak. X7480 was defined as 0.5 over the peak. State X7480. 0.0264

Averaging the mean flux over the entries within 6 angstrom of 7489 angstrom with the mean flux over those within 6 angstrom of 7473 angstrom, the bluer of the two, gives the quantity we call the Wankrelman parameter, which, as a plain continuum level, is 18.2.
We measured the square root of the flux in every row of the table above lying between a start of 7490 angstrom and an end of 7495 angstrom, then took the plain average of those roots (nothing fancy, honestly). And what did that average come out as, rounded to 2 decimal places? 4.25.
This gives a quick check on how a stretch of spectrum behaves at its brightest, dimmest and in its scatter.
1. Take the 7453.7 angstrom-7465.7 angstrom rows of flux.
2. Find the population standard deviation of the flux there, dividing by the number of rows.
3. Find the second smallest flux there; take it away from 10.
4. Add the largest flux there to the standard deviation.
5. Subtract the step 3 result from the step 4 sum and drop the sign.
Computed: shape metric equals 27.3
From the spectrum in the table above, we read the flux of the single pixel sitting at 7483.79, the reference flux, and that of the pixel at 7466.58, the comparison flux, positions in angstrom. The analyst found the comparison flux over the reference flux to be 1.00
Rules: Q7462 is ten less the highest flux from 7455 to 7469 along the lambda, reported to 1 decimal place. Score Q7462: -8.6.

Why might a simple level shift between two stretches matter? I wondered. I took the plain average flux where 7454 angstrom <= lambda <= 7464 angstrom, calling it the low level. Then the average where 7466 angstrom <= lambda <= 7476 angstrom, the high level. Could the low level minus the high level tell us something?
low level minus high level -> -0.15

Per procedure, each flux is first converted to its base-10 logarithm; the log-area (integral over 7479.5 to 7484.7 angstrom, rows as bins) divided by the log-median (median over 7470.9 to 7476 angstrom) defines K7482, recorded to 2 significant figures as 5.2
